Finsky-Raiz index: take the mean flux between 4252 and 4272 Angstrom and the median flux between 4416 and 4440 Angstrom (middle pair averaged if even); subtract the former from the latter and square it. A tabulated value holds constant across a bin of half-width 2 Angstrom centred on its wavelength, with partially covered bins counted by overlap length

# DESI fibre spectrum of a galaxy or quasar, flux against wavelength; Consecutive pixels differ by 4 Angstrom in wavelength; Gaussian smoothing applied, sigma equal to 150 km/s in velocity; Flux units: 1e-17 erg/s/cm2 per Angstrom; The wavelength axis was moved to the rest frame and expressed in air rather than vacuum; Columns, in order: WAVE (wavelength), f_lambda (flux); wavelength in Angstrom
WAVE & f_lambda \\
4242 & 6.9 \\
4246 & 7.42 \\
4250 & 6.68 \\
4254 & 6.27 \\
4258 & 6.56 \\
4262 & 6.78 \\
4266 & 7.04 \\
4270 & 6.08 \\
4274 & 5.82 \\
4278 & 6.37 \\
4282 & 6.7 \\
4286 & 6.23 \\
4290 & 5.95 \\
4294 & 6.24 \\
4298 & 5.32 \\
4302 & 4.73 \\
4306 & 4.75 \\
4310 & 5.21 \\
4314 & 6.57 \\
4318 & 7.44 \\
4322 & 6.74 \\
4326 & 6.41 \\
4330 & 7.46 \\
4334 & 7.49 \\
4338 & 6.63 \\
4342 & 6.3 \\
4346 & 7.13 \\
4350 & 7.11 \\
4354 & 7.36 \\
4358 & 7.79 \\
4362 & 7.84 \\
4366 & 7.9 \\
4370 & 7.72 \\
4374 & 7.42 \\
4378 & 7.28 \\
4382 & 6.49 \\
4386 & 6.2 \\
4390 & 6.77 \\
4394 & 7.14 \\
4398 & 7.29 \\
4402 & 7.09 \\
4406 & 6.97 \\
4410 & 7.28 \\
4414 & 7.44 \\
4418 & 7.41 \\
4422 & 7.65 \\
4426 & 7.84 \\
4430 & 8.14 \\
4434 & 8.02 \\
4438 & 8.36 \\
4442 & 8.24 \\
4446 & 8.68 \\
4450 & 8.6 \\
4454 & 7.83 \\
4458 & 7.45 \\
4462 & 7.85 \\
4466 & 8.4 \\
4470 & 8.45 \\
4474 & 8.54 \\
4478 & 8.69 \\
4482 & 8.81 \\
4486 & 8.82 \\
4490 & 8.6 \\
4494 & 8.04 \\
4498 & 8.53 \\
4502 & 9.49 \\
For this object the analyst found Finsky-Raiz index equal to 1.9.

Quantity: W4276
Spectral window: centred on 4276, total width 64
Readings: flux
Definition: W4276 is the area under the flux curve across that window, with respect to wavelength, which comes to 396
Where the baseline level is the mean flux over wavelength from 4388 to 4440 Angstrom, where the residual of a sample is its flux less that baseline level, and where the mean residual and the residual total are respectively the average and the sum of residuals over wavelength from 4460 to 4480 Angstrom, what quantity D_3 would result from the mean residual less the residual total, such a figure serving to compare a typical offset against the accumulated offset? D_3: -4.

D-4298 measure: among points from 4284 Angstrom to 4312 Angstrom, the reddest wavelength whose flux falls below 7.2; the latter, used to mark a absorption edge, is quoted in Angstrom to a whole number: 4310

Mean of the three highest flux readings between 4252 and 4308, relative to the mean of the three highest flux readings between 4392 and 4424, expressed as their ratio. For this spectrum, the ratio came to 0.91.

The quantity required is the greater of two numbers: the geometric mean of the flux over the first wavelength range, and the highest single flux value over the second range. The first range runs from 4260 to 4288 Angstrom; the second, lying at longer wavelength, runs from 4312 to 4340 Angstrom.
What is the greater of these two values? 7.49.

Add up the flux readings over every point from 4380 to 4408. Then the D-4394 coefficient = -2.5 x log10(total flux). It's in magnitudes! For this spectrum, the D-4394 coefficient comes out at -4.20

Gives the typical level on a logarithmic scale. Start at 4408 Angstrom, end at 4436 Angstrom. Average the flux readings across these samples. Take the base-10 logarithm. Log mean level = 0.89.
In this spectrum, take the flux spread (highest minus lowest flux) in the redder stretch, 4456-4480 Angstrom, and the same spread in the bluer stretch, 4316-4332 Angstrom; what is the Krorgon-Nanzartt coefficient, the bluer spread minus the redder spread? -0.19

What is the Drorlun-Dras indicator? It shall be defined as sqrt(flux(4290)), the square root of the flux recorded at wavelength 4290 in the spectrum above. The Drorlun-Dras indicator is 2.439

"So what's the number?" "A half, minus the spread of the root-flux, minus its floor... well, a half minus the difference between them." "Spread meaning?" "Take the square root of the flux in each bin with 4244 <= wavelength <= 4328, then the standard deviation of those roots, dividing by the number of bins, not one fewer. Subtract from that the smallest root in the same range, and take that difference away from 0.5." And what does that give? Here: 2.52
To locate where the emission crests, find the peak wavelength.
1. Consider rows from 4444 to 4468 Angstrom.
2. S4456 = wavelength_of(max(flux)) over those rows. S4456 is 4446 Angstrom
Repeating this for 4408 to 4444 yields 4438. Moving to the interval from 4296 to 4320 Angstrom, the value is 4318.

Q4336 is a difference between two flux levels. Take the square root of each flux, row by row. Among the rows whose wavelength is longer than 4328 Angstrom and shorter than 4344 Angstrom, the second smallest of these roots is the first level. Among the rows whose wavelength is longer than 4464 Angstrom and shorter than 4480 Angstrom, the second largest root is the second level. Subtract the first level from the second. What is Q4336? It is 0.35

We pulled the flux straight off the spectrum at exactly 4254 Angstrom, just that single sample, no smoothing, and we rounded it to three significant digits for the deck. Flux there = 6.27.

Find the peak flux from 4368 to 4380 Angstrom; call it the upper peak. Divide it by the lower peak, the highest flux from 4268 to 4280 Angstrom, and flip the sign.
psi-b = -1.21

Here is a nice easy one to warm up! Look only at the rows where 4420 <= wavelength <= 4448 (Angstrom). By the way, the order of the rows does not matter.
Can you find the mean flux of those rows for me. 8.1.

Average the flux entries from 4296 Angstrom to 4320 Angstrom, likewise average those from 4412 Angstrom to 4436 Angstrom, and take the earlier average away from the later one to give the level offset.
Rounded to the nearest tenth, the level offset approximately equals 2.1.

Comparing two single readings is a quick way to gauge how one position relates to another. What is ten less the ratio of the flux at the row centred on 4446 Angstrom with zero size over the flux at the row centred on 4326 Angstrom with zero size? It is 8.65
